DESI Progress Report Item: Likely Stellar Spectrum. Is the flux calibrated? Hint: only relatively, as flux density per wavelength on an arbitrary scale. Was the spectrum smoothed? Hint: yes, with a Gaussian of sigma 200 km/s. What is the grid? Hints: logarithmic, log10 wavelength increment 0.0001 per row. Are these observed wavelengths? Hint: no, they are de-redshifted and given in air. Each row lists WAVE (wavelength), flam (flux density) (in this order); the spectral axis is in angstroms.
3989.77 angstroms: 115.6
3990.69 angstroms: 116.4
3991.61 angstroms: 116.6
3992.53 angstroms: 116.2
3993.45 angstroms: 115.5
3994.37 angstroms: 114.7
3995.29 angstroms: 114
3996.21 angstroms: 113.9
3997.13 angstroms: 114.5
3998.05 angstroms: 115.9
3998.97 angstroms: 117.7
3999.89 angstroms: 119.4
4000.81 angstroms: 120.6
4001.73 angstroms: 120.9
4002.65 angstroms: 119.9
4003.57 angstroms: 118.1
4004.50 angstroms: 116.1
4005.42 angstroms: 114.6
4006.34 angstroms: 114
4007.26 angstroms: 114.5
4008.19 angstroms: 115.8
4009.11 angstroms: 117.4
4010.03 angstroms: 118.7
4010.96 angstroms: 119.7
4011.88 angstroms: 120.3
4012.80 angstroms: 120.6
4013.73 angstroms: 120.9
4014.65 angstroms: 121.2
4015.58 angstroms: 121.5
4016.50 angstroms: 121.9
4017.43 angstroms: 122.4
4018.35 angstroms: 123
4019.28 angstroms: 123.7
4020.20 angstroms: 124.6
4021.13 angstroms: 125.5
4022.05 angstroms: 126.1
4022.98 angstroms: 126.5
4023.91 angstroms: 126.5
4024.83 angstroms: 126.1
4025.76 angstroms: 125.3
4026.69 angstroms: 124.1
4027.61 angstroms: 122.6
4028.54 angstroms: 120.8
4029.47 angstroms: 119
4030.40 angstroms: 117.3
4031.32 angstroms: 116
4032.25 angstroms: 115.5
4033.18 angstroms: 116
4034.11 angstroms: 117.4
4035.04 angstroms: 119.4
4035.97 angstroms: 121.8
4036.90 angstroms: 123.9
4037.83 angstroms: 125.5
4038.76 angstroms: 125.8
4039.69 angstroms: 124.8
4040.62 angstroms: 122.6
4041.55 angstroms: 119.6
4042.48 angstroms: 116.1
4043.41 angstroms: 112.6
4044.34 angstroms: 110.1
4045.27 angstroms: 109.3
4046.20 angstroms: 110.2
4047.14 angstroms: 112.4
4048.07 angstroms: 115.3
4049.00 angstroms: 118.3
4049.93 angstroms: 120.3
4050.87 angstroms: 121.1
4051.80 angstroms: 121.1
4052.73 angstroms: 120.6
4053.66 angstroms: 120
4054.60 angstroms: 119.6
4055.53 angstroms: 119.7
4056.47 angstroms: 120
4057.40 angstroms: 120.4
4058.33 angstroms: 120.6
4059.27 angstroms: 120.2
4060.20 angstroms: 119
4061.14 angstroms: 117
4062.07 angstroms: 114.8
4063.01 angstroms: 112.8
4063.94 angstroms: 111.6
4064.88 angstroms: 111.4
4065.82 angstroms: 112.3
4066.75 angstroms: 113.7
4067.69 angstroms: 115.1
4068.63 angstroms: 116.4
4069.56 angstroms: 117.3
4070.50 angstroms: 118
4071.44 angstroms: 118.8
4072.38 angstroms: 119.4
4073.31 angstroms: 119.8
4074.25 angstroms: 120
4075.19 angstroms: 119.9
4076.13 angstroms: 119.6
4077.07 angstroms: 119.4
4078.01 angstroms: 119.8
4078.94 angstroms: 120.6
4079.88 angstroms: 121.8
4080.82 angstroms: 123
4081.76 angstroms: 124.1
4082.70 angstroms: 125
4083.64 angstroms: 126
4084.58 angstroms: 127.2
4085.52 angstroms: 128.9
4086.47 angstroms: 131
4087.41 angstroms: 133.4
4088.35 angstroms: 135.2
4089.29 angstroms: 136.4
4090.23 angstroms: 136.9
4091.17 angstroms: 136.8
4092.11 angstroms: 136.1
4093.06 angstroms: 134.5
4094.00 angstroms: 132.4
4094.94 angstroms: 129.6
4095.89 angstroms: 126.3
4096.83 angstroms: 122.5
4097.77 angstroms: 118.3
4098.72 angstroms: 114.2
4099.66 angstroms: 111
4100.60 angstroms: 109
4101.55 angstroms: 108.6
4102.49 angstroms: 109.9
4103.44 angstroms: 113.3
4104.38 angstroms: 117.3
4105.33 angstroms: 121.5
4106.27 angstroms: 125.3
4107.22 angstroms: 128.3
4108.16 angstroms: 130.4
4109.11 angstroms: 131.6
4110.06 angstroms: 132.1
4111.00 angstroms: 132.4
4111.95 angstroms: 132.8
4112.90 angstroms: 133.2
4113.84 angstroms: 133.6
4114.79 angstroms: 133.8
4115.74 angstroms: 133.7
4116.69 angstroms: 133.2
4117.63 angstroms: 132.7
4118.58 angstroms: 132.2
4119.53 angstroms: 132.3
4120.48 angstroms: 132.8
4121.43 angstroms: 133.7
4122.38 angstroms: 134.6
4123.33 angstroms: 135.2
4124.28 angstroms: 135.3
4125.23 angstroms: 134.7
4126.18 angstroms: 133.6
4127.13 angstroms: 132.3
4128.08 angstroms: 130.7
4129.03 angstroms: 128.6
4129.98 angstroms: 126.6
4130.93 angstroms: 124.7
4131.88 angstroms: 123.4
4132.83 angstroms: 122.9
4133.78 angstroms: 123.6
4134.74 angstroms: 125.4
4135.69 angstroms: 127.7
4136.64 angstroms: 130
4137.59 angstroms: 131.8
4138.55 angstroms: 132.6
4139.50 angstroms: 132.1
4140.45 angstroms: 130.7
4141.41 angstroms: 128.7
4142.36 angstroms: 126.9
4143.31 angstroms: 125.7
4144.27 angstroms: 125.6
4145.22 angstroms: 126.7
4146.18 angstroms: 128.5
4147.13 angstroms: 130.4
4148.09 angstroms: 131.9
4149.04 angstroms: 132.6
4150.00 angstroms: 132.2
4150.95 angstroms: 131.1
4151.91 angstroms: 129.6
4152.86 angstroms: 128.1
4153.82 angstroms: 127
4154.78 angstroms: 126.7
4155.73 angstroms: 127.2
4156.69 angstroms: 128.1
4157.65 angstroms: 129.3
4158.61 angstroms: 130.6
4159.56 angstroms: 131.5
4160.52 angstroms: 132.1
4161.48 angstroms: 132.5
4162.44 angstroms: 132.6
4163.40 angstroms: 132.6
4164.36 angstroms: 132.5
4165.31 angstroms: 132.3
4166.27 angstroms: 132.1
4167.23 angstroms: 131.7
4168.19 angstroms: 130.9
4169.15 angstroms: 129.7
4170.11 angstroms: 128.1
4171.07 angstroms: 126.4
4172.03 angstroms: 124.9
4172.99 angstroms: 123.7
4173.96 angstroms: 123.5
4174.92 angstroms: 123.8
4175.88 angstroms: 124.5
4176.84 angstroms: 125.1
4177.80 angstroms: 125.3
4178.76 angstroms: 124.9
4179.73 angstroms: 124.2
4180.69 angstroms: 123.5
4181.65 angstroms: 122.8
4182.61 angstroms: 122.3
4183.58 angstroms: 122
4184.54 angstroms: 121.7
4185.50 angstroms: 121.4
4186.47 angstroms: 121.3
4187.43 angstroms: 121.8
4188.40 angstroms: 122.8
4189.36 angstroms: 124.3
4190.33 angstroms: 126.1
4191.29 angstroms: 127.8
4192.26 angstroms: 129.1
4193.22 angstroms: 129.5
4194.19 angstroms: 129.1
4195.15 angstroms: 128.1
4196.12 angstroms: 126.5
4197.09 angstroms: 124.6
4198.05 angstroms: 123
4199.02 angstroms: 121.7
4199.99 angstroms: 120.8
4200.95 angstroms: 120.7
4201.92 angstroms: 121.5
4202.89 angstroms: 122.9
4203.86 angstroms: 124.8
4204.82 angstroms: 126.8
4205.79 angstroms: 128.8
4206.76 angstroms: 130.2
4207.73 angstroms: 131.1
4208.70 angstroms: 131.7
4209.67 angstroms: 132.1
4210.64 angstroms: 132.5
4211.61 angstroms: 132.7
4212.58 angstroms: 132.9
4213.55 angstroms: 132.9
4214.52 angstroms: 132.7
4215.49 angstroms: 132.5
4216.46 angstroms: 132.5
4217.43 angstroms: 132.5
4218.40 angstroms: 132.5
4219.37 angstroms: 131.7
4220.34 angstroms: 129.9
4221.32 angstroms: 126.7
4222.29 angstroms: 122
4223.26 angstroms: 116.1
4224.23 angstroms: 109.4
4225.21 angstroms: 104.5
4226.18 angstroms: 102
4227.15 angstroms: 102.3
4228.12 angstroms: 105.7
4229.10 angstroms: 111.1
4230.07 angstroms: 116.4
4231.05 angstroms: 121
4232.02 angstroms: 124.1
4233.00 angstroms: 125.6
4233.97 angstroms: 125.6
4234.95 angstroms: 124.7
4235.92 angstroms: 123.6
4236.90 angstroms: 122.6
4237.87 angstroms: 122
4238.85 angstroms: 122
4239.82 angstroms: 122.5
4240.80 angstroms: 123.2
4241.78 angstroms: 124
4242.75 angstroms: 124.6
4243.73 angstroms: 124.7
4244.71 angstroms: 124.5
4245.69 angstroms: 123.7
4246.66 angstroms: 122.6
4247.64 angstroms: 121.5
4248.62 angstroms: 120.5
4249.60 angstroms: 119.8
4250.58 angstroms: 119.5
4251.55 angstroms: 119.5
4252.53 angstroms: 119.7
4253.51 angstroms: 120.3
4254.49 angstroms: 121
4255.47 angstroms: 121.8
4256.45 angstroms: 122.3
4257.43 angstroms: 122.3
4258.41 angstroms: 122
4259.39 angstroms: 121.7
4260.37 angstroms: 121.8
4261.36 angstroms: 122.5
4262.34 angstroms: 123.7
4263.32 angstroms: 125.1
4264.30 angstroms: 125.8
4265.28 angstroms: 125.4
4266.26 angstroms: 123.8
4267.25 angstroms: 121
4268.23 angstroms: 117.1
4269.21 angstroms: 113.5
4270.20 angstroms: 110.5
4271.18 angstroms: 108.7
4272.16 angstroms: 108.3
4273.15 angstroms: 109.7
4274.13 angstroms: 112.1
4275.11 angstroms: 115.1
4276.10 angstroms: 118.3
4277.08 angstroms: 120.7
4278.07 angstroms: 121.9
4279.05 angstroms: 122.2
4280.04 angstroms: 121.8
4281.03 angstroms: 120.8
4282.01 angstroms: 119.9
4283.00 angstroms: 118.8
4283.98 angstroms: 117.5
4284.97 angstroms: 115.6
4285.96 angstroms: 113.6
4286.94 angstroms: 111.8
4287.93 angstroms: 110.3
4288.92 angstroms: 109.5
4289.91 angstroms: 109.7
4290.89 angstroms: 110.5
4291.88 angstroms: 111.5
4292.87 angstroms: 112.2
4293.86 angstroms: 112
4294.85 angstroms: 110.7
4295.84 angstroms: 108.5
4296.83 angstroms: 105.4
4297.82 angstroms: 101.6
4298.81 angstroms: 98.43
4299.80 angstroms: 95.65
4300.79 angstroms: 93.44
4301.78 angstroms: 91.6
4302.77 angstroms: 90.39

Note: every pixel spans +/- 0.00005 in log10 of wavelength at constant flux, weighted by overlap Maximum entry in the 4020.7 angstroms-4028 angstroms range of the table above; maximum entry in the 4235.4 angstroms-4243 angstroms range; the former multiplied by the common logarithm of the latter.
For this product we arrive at 265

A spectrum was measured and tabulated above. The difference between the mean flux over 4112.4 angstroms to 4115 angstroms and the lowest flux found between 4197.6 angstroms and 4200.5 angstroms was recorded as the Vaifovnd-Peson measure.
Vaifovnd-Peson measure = 13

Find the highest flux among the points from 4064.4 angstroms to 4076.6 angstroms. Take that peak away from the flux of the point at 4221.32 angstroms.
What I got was 7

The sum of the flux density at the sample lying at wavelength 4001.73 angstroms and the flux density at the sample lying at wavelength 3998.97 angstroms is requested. 239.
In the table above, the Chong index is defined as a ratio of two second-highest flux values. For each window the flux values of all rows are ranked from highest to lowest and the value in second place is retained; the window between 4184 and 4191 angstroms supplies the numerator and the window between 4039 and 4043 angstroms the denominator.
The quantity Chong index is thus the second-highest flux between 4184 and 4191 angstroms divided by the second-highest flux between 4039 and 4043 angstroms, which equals 1.01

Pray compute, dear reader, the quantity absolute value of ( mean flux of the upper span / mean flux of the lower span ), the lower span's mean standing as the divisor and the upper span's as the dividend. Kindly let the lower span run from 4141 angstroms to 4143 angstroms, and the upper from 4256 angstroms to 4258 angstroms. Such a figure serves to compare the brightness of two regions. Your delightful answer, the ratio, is 0.96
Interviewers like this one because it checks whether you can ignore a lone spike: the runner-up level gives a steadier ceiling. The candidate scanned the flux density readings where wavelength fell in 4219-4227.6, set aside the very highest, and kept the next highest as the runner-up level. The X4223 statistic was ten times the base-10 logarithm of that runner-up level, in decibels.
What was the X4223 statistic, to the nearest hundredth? 21.14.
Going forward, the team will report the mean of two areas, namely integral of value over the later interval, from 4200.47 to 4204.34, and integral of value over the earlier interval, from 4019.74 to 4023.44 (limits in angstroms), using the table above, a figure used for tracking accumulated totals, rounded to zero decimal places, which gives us 470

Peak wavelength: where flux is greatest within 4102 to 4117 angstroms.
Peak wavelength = 4114.79 angstroms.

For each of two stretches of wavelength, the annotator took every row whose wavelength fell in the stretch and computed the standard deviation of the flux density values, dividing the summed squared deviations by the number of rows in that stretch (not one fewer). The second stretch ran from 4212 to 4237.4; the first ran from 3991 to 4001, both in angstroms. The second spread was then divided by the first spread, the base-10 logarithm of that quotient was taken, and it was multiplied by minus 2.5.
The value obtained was -1.7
